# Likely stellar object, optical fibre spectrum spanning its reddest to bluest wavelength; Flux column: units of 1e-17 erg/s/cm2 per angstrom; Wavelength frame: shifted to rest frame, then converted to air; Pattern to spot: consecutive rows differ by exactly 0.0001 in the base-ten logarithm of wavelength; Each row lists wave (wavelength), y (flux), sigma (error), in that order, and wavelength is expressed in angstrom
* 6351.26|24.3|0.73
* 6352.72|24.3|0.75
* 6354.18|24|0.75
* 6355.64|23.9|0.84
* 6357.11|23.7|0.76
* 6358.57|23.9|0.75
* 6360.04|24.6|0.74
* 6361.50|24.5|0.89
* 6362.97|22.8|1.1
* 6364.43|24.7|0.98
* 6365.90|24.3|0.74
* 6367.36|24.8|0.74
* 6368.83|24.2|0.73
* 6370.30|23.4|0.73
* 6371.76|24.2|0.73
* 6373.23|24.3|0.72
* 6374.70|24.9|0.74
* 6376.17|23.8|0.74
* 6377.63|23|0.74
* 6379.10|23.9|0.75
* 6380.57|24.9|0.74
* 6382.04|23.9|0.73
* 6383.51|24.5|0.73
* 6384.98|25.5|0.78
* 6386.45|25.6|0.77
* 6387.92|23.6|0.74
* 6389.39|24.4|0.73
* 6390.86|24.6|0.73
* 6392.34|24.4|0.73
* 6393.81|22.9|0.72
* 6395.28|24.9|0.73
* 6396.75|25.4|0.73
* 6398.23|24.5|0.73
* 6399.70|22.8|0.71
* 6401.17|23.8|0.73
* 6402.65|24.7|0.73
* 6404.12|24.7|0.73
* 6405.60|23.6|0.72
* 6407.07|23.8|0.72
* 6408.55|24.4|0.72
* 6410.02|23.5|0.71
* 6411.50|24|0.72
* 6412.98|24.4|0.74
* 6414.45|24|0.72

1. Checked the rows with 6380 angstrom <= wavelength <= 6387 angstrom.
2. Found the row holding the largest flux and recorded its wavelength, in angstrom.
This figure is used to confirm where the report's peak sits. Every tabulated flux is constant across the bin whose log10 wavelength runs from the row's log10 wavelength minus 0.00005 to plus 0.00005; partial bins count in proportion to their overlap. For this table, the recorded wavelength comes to 6386.45 angstrom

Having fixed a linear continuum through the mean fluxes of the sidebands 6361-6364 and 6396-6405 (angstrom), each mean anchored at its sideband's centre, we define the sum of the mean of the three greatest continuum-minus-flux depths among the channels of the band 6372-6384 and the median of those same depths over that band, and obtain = 0.2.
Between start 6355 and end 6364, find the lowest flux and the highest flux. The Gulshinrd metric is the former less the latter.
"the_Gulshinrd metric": -1.80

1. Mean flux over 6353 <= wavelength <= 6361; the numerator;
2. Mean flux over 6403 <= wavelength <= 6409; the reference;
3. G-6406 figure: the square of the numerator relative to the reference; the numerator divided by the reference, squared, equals 0.99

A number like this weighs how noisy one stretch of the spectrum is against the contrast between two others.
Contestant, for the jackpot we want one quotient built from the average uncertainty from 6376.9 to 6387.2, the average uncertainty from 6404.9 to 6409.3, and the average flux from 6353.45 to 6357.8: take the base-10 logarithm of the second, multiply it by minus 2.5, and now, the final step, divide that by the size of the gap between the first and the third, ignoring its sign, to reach 0.0154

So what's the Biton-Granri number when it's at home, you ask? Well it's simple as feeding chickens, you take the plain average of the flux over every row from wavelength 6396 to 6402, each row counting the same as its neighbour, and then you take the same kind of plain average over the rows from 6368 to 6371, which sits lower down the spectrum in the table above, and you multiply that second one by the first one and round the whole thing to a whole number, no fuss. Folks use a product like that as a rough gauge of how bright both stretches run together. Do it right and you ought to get 574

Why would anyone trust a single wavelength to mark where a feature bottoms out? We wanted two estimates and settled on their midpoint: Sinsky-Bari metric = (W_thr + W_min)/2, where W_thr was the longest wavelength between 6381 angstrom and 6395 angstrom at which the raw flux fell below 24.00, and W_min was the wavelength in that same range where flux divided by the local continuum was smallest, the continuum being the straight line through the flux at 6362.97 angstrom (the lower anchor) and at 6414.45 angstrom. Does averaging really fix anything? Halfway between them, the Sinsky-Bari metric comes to 6393.8 angstrom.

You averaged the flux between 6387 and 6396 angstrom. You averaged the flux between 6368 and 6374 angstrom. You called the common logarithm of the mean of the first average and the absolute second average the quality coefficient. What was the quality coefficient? 1.382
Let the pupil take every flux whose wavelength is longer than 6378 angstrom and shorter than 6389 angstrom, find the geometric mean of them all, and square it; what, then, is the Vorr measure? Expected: 603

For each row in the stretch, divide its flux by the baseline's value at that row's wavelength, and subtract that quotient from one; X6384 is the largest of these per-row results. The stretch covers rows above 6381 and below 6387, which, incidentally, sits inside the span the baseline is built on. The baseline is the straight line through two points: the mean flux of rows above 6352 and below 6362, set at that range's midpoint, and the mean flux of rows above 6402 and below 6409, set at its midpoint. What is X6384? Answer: 0.012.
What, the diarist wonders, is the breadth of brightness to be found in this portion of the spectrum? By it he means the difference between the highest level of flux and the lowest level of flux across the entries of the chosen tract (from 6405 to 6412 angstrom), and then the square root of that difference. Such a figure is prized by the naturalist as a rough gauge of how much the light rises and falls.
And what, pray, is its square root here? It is 0.95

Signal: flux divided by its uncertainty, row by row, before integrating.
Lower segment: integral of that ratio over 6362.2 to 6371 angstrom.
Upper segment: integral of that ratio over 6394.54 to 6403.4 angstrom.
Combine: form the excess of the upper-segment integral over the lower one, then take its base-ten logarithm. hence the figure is 1.6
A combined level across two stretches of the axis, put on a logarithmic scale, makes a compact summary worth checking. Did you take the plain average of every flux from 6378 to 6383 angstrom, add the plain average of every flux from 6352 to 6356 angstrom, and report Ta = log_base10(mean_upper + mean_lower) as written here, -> 1.684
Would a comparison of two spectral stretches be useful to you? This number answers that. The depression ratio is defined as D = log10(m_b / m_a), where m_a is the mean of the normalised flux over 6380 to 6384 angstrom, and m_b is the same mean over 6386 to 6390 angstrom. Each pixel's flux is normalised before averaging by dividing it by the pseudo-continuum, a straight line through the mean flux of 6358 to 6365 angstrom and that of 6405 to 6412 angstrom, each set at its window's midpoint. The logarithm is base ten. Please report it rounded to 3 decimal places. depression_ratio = 0.002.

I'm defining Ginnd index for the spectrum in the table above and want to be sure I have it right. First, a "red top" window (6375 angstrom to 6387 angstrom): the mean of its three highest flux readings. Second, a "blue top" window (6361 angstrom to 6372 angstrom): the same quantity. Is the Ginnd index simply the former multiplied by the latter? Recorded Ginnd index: 625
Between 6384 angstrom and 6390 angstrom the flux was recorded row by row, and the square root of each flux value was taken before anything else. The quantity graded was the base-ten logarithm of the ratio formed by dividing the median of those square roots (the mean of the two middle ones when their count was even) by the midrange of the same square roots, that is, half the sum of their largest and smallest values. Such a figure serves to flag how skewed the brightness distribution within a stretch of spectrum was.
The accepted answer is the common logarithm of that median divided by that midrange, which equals 0.0031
